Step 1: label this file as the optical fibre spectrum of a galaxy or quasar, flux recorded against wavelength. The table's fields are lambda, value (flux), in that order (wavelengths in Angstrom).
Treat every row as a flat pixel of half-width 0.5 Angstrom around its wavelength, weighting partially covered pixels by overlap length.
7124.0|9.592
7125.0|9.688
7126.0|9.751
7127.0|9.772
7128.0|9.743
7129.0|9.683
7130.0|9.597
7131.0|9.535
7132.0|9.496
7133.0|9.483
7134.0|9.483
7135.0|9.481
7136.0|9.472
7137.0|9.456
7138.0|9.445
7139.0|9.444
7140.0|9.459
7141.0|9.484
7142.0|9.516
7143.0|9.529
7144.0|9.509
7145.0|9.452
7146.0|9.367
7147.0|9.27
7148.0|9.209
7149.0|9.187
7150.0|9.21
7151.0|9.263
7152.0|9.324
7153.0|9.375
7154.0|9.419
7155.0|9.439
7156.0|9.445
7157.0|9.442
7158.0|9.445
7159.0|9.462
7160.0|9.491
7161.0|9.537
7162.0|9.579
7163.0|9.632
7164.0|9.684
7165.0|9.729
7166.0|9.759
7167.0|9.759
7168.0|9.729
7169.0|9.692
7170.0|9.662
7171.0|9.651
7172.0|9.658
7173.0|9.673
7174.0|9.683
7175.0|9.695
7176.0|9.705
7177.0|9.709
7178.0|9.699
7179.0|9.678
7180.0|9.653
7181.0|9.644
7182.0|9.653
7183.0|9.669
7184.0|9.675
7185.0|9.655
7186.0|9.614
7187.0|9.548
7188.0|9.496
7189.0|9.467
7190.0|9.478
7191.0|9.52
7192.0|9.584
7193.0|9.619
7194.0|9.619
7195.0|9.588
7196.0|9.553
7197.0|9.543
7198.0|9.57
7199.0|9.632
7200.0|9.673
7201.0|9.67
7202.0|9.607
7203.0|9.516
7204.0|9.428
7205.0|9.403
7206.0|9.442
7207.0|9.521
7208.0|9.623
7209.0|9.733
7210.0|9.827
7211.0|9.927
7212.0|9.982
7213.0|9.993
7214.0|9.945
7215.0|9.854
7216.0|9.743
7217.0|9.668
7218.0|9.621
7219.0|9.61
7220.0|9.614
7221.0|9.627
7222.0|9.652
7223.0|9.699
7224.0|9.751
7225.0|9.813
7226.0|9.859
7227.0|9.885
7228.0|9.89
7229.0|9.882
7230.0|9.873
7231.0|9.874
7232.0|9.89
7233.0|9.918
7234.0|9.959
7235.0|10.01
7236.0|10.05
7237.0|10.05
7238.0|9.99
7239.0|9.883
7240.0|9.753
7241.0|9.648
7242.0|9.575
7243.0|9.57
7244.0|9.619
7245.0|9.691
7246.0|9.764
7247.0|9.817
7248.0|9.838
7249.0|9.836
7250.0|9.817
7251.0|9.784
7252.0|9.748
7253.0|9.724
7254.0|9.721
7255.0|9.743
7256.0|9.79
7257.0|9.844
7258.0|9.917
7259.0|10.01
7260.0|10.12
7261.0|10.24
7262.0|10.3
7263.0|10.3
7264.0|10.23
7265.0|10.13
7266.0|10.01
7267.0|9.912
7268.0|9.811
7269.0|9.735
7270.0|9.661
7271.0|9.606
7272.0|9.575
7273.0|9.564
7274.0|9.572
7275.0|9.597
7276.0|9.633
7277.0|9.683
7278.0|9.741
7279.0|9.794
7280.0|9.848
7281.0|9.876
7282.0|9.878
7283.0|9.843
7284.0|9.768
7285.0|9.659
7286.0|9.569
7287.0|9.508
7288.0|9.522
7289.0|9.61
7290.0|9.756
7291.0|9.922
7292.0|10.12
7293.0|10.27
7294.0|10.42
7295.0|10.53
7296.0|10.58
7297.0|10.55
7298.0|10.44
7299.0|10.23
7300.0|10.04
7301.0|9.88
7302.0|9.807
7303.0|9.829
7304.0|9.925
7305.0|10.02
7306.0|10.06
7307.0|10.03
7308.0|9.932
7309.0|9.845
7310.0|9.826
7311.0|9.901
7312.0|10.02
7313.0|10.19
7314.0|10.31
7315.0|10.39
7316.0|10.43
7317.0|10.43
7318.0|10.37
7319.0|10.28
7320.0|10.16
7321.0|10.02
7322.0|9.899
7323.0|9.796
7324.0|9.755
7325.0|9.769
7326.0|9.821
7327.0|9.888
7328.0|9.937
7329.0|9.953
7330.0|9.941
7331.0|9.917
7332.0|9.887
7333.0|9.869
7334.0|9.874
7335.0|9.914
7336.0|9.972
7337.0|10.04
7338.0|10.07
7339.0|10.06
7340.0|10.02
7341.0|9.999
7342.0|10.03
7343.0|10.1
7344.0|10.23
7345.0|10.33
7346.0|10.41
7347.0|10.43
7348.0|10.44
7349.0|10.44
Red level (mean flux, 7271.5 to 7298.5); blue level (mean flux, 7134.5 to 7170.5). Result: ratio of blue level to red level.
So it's 0.959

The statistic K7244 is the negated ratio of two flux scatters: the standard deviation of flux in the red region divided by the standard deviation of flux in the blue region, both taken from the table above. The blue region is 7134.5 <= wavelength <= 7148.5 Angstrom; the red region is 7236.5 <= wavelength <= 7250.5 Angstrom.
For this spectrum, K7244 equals -1.6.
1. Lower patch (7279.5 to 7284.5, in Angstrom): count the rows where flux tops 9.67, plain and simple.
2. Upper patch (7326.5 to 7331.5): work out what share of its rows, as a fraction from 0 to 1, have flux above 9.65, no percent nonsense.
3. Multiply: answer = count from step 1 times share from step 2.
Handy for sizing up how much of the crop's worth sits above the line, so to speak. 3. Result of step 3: 5.0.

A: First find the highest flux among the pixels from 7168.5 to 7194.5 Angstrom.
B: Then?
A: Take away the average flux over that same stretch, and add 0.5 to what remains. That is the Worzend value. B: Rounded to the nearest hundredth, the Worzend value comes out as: 0.58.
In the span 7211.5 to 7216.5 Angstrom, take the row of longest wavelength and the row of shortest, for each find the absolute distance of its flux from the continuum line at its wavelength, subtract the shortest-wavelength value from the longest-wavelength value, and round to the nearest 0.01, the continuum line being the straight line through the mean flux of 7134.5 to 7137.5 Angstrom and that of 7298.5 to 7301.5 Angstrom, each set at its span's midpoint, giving -0.23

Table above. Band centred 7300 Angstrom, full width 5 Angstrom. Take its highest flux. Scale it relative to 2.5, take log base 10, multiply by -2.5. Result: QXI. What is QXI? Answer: -1.55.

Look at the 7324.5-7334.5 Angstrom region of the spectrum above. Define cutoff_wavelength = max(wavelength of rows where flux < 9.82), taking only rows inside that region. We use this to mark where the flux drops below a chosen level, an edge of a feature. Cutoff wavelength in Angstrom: 7325.0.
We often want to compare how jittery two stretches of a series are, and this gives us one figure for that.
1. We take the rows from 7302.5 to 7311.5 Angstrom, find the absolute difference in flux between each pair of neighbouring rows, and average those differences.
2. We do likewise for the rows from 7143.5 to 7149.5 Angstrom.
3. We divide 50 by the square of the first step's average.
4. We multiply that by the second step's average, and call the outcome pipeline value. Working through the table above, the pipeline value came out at 707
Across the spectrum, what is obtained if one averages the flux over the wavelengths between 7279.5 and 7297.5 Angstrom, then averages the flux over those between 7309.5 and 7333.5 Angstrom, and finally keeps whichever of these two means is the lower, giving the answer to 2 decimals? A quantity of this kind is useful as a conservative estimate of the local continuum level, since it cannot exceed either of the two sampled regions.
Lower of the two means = 9.96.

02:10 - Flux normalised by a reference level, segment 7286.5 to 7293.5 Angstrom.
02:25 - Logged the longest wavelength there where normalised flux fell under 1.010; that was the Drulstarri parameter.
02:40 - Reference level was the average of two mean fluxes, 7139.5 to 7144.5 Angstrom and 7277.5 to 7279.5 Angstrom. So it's 7289.0 Angstrom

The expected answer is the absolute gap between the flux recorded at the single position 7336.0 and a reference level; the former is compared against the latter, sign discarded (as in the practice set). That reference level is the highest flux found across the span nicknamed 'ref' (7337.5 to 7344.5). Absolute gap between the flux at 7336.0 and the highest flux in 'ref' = 0.26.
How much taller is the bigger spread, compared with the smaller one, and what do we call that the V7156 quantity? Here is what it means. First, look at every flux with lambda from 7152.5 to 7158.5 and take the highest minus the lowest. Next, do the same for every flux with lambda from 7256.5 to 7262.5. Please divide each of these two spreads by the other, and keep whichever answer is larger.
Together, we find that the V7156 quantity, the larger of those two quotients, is 6.5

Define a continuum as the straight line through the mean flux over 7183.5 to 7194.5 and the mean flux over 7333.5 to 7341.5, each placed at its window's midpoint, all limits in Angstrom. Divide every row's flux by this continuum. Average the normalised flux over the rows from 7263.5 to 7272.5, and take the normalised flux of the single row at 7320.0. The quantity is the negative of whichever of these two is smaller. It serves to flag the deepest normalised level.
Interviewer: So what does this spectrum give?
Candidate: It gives -1.01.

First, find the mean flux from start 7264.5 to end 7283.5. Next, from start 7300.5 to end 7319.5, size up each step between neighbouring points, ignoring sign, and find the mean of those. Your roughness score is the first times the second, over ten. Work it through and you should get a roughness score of 0.07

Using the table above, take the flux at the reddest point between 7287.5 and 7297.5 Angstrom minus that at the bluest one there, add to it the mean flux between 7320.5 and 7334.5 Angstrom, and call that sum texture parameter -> 10.9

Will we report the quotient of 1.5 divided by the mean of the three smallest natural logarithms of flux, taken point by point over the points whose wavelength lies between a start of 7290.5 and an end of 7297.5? 0.649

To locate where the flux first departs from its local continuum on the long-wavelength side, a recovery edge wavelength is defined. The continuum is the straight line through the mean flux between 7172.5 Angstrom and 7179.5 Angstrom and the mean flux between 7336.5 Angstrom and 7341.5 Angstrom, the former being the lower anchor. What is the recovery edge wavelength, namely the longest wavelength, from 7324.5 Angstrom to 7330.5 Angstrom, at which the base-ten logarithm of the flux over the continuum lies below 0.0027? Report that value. 7330.0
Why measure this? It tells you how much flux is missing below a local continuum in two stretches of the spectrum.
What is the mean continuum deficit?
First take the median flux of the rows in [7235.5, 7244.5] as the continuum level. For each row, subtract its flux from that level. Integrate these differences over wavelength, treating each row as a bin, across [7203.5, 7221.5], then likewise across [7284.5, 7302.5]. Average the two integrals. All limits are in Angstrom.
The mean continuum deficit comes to -2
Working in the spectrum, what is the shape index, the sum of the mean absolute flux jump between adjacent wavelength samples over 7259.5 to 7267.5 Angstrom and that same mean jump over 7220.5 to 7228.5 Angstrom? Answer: 0.12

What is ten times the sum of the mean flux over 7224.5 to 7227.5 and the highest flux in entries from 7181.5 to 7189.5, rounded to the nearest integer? 195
